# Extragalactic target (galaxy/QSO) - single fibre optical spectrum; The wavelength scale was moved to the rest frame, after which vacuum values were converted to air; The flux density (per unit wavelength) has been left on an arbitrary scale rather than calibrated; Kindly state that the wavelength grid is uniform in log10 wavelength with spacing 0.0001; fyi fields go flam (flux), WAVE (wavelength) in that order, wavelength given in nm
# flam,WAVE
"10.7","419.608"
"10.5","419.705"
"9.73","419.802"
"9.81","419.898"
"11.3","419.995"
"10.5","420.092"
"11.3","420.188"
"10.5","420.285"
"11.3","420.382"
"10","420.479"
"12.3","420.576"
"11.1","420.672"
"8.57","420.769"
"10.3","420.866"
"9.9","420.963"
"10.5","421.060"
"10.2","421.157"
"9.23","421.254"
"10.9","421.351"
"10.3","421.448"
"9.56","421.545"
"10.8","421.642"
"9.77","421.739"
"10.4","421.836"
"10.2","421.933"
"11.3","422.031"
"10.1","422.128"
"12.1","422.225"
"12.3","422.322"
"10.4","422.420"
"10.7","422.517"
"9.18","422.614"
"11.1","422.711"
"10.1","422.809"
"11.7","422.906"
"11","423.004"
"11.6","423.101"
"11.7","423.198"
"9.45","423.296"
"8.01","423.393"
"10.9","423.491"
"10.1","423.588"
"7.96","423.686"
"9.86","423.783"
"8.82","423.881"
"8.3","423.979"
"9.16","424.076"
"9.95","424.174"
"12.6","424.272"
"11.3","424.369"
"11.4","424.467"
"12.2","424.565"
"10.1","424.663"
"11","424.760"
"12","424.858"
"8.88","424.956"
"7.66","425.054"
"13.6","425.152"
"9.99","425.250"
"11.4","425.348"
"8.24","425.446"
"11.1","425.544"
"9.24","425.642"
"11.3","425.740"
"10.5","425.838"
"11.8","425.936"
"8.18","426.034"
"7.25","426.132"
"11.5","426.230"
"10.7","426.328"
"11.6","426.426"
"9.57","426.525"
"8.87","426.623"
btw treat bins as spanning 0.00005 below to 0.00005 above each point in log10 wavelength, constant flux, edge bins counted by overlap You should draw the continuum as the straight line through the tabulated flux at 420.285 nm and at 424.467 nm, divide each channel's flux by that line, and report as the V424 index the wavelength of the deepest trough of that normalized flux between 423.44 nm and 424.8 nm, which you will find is 423.686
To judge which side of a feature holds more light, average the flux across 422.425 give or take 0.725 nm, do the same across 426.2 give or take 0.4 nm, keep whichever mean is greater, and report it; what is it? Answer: 10.8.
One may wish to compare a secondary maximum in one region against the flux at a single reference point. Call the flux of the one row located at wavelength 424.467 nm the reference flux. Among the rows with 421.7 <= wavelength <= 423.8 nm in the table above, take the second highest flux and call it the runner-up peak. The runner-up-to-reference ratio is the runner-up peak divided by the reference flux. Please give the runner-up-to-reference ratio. 1.06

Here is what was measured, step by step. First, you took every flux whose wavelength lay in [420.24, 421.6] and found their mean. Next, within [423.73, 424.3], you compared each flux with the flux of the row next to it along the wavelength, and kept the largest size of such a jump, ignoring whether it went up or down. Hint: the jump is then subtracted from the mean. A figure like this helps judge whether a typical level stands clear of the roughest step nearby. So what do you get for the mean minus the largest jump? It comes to 7.7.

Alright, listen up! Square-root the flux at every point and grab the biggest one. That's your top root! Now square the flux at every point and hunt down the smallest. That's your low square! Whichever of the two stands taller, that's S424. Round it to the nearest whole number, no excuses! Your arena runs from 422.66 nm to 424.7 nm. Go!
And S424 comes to 63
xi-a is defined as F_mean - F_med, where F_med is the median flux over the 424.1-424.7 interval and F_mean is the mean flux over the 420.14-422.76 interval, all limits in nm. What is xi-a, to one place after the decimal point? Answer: -0.8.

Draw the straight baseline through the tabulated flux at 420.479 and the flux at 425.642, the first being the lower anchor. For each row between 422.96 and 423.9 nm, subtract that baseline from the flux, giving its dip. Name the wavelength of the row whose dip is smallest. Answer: 423.686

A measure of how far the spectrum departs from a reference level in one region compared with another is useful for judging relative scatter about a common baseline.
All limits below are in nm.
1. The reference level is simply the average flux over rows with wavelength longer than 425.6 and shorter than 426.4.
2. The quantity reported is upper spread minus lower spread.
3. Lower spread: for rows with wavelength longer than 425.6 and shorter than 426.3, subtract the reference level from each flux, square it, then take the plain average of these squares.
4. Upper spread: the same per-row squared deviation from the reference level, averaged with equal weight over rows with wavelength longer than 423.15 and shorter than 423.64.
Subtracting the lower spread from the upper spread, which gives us -1.1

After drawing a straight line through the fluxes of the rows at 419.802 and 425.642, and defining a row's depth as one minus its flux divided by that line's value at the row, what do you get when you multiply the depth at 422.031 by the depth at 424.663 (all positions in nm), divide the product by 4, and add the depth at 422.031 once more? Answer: -0.18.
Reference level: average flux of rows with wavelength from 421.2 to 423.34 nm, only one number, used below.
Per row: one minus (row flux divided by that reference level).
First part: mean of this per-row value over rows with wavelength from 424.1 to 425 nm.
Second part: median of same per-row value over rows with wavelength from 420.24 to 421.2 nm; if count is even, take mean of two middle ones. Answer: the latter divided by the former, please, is -0.6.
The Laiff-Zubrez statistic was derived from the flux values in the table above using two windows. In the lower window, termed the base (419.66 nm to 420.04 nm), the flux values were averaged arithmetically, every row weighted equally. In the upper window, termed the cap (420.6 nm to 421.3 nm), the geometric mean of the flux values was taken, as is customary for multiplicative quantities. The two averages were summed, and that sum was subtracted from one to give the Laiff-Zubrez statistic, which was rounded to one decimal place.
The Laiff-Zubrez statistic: -19.3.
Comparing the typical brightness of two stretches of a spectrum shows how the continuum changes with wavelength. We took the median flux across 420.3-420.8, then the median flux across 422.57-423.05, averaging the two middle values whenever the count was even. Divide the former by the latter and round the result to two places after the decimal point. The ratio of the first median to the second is 1.01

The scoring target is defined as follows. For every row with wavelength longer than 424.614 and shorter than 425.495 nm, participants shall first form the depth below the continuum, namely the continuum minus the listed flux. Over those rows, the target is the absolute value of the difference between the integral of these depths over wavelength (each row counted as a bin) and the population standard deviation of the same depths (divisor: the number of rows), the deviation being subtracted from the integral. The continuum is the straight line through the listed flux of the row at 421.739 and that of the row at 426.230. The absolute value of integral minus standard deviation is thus 1.2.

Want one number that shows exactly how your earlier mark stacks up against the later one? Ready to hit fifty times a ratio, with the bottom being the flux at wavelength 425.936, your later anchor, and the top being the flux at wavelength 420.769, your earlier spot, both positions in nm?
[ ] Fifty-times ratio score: 36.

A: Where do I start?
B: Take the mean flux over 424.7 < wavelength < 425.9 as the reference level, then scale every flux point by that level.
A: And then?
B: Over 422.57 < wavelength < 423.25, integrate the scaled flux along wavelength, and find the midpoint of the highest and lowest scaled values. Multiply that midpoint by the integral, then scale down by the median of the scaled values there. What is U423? 0.67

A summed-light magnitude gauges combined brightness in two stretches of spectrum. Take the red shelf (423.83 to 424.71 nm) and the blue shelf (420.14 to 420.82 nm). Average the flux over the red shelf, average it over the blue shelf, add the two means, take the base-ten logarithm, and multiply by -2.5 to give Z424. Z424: -3.31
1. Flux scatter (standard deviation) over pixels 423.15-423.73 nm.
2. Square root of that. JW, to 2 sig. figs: 1.2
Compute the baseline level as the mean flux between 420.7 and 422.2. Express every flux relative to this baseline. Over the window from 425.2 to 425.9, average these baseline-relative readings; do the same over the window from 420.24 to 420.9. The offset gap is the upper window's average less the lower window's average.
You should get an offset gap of -0.3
